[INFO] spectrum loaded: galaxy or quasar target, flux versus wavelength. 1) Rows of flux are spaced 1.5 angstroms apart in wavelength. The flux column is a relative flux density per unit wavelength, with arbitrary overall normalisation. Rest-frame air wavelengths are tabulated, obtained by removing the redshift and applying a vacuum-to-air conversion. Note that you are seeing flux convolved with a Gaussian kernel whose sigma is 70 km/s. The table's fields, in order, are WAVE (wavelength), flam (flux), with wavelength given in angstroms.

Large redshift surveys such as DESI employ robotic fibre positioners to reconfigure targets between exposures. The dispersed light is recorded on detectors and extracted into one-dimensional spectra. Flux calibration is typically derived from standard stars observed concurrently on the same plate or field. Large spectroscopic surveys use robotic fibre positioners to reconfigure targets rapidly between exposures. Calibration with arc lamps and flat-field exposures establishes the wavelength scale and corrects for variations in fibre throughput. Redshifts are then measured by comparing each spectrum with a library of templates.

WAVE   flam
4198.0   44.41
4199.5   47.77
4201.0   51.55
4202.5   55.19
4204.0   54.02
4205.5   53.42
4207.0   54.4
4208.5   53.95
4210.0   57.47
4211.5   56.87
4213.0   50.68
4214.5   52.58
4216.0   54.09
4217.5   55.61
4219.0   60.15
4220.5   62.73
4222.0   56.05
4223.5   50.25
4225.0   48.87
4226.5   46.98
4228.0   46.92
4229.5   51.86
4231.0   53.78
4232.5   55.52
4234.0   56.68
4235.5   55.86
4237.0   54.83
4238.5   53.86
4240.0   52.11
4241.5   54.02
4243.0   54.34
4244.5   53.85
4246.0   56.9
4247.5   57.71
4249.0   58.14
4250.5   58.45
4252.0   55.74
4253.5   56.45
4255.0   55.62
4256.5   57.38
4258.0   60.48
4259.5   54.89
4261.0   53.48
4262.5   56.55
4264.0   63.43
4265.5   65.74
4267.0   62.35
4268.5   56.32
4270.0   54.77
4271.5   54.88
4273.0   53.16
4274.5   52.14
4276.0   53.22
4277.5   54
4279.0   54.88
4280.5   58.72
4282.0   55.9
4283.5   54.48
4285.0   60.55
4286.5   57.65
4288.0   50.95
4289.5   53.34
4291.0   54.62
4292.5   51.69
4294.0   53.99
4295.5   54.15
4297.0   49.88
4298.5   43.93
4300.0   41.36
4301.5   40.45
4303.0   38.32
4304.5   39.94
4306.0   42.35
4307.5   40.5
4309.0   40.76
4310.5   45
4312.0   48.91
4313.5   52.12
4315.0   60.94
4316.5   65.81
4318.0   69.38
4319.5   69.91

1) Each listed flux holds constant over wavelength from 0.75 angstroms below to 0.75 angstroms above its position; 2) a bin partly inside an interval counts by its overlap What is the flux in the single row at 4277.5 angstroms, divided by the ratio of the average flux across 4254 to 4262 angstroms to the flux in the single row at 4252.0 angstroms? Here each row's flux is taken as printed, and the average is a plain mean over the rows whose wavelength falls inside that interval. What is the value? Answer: 53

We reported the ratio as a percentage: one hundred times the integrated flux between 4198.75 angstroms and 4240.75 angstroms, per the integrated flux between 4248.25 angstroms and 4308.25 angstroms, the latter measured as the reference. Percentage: 70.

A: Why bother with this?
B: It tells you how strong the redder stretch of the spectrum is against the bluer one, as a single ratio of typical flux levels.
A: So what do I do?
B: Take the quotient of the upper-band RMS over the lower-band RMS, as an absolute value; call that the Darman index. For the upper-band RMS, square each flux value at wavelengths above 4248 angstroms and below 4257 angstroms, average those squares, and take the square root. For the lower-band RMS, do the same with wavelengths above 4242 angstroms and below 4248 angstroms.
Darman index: 1.02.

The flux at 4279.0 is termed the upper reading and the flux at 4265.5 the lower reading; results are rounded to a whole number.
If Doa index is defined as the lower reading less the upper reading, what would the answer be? 11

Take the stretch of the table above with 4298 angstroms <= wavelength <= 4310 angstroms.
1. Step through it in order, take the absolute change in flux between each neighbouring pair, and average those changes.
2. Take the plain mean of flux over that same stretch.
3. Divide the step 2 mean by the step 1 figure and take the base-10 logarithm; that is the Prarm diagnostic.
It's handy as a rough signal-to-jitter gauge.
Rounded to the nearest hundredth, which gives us 1.39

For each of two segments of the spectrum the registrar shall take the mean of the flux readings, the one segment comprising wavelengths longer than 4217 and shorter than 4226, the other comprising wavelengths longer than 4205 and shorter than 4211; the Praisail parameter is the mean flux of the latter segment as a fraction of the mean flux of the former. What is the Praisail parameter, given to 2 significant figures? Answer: 0.99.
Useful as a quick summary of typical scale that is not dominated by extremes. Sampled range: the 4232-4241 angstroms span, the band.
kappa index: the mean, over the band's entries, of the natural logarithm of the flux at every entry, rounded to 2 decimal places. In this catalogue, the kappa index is 4.00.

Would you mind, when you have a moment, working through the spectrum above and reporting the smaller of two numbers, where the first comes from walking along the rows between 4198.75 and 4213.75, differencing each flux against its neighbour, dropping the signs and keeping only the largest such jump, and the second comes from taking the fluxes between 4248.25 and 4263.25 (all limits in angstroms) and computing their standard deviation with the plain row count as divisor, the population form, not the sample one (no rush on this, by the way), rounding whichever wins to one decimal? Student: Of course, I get 1.9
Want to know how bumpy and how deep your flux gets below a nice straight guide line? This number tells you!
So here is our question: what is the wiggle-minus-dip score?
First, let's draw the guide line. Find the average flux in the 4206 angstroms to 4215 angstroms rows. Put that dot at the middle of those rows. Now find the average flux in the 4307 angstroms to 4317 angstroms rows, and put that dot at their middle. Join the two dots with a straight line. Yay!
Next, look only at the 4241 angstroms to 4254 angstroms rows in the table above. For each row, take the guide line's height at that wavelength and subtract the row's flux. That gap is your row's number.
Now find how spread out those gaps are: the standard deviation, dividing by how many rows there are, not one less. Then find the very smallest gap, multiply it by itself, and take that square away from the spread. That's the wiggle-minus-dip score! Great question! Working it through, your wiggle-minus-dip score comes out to -30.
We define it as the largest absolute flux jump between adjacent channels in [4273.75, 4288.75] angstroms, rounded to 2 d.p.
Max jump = 6.70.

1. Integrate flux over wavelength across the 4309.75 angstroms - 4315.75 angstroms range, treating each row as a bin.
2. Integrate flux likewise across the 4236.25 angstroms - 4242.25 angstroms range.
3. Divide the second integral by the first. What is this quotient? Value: 1.04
